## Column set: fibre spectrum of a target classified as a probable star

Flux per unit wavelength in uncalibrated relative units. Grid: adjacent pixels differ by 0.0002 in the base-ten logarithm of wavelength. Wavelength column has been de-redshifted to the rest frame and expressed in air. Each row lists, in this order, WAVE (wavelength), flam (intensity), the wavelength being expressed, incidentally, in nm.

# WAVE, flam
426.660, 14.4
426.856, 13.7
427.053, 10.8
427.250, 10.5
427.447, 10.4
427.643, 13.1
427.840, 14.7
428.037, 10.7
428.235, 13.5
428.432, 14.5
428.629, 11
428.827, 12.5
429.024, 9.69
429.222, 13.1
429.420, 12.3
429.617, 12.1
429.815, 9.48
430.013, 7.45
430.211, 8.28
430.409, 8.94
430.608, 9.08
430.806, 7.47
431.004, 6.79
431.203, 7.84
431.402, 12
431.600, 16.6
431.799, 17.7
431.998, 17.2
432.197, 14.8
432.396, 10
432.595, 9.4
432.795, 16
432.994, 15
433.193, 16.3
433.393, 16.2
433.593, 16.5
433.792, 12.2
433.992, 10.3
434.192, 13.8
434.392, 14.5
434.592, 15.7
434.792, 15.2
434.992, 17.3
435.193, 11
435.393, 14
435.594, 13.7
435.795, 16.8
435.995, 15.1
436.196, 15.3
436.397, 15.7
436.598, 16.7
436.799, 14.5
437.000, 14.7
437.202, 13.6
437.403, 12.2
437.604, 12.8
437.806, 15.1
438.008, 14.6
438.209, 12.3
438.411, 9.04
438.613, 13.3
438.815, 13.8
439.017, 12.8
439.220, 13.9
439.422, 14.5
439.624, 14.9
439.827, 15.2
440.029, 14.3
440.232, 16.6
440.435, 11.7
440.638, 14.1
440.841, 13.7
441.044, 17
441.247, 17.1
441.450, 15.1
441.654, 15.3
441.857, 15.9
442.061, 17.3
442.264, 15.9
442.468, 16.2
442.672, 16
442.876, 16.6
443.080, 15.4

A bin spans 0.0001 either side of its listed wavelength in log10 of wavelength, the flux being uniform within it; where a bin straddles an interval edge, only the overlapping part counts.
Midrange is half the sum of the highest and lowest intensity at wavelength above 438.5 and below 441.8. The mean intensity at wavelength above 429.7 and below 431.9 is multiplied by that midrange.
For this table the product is 146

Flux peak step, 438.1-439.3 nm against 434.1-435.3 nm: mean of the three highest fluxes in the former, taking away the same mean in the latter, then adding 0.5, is -1.9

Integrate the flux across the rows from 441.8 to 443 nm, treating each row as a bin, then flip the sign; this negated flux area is -20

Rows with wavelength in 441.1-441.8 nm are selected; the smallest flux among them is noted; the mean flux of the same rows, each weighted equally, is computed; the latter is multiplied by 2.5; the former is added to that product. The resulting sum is 55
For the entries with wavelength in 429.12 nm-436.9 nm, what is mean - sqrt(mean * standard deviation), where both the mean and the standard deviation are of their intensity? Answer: 6.6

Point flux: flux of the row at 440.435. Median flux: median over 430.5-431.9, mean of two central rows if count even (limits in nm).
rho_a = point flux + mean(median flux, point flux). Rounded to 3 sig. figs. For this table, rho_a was 22.1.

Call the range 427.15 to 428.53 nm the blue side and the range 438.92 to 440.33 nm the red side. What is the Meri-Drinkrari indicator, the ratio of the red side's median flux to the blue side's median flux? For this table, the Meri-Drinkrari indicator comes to 1.11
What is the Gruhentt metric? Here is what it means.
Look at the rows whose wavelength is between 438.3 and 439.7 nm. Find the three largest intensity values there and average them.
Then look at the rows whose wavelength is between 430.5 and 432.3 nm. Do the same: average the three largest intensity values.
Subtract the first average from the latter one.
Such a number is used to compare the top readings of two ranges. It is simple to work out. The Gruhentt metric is 2.7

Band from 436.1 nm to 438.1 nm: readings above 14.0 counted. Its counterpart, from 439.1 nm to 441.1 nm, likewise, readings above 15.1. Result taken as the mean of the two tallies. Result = 5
